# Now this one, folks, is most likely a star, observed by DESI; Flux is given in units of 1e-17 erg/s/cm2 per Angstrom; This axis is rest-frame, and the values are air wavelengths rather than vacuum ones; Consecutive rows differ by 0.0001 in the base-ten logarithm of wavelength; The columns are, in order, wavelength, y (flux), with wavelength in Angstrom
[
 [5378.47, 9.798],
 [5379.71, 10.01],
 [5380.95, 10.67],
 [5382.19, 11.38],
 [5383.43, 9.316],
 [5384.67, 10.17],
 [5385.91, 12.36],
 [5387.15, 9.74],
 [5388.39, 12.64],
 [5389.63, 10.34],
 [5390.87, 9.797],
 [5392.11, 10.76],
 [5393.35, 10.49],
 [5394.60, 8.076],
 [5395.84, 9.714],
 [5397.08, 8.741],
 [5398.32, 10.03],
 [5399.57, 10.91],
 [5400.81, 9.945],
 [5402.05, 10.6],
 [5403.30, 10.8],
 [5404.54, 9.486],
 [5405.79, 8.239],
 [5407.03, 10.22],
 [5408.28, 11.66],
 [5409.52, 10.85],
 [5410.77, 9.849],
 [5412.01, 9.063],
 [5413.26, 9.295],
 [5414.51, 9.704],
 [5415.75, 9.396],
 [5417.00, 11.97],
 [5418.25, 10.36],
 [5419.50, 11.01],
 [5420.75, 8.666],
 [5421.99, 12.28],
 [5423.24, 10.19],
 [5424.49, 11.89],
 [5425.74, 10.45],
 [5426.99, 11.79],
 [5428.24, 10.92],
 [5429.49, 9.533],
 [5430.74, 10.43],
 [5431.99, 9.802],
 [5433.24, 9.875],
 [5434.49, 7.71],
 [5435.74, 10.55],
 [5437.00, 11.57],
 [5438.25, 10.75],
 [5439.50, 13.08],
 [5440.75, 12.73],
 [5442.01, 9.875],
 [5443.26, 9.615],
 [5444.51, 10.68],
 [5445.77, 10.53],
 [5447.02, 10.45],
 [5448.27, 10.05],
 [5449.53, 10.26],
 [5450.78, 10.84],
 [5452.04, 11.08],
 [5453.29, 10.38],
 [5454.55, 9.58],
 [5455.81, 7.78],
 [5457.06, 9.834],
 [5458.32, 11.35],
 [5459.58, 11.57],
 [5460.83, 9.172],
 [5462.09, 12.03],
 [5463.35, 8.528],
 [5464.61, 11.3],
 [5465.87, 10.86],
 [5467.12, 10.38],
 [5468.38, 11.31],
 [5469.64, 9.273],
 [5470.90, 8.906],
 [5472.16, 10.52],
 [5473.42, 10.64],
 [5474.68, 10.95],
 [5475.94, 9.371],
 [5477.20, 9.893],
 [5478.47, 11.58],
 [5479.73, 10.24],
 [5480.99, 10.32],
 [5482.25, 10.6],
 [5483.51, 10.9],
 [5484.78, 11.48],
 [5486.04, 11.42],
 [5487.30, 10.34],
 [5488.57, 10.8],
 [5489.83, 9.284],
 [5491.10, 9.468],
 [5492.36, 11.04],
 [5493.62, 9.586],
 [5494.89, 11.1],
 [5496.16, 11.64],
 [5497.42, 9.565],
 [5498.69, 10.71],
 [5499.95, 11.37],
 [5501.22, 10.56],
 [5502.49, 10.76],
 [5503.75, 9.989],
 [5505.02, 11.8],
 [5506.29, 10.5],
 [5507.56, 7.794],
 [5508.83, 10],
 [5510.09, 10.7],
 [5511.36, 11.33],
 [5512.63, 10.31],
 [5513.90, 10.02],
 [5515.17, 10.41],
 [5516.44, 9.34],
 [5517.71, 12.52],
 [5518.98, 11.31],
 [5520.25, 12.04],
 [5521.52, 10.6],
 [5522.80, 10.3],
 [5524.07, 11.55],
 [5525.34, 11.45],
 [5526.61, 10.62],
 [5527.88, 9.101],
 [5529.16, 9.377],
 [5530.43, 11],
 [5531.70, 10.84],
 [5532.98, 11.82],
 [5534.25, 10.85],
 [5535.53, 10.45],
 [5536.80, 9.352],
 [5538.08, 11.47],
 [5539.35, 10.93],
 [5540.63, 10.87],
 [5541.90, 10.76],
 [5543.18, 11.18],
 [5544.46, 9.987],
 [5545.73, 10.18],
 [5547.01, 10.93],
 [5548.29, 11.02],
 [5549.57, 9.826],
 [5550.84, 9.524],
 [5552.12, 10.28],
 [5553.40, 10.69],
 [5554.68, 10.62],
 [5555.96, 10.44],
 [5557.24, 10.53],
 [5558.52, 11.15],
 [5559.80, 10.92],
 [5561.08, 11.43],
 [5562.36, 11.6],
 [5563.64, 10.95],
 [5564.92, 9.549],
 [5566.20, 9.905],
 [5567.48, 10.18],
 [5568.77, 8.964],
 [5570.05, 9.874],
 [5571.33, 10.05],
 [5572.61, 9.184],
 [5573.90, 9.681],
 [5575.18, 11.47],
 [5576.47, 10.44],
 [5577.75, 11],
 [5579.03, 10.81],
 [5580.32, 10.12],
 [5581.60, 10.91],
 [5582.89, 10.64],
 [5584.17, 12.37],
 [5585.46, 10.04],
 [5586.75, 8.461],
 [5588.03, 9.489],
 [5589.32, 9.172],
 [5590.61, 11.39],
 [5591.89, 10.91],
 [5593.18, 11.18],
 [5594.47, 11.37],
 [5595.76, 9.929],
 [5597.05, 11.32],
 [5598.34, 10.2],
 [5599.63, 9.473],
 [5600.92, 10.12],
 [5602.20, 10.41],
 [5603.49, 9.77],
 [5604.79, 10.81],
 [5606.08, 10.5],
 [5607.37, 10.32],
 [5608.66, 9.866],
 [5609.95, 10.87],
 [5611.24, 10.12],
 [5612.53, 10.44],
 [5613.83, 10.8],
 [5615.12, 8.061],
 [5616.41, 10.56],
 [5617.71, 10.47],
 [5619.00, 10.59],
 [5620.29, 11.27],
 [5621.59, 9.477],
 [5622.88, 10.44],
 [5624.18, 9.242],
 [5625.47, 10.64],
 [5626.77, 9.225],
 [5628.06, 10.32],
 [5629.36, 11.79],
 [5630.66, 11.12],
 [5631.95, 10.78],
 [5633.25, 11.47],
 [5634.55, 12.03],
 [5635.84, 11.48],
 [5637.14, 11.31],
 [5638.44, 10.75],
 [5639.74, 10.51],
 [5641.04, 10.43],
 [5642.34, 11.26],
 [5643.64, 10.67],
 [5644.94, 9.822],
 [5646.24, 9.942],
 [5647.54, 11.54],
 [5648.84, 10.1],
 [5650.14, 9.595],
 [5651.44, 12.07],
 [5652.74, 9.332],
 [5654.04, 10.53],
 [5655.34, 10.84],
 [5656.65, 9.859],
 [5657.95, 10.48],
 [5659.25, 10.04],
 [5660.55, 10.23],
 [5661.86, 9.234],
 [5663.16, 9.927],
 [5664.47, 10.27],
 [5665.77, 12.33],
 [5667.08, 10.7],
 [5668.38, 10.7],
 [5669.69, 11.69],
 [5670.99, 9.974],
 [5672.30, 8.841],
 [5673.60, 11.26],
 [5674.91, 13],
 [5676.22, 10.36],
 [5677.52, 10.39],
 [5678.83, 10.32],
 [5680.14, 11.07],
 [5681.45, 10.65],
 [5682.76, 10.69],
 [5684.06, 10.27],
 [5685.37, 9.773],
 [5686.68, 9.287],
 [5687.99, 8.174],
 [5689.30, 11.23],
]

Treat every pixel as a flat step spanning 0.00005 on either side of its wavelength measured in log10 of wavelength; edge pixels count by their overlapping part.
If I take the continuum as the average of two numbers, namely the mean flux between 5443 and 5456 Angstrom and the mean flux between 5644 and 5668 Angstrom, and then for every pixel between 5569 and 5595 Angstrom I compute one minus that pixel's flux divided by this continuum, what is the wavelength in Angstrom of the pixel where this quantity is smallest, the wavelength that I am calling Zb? 5584.17 Angstrom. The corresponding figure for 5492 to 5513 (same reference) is 5505.02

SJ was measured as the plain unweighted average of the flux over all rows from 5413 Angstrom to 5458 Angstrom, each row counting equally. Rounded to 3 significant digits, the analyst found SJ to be 10.4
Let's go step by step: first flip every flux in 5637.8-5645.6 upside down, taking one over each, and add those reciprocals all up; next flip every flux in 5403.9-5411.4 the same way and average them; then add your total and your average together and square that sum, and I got 0.448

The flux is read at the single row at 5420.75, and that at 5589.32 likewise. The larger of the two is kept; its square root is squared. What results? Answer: 9.2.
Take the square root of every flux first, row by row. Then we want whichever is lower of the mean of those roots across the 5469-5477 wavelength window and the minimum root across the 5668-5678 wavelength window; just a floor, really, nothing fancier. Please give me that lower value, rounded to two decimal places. 2.97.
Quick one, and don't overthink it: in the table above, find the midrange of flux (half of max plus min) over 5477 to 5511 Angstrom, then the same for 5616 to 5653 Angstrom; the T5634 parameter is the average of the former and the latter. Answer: 10.2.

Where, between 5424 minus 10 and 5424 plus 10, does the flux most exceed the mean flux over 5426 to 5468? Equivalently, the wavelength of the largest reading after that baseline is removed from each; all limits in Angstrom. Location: 5421.99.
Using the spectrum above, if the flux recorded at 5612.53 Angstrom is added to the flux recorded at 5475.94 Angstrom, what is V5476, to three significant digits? 19.8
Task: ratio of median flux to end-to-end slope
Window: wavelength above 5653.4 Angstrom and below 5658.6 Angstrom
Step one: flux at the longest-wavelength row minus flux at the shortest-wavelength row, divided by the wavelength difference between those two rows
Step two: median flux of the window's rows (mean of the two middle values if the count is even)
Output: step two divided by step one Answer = -821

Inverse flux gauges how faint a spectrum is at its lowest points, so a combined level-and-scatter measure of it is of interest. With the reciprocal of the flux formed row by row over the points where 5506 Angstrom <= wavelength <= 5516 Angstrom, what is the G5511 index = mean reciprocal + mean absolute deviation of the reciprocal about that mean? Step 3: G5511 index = 0.107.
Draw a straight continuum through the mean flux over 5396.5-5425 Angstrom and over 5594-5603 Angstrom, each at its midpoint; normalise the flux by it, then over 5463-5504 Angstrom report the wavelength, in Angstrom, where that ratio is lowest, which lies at 5463.35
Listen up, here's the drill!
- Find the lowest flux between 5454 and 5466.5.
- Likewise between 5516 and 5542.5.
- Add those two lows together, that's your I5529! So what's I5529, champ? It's 16.9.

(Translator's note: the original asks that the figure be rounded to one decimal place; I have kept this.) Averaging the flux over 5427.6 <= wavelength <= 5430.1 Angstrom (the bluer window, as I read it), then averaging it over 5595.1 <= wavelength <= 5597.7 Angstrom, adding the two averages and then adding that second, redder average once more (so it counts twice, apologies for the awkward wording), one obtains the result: 31.5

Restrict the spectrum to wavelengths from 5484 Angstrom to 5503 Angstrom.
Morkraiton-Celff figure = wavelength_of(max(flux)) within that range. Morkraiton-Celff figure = 5496.16 Angstrom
